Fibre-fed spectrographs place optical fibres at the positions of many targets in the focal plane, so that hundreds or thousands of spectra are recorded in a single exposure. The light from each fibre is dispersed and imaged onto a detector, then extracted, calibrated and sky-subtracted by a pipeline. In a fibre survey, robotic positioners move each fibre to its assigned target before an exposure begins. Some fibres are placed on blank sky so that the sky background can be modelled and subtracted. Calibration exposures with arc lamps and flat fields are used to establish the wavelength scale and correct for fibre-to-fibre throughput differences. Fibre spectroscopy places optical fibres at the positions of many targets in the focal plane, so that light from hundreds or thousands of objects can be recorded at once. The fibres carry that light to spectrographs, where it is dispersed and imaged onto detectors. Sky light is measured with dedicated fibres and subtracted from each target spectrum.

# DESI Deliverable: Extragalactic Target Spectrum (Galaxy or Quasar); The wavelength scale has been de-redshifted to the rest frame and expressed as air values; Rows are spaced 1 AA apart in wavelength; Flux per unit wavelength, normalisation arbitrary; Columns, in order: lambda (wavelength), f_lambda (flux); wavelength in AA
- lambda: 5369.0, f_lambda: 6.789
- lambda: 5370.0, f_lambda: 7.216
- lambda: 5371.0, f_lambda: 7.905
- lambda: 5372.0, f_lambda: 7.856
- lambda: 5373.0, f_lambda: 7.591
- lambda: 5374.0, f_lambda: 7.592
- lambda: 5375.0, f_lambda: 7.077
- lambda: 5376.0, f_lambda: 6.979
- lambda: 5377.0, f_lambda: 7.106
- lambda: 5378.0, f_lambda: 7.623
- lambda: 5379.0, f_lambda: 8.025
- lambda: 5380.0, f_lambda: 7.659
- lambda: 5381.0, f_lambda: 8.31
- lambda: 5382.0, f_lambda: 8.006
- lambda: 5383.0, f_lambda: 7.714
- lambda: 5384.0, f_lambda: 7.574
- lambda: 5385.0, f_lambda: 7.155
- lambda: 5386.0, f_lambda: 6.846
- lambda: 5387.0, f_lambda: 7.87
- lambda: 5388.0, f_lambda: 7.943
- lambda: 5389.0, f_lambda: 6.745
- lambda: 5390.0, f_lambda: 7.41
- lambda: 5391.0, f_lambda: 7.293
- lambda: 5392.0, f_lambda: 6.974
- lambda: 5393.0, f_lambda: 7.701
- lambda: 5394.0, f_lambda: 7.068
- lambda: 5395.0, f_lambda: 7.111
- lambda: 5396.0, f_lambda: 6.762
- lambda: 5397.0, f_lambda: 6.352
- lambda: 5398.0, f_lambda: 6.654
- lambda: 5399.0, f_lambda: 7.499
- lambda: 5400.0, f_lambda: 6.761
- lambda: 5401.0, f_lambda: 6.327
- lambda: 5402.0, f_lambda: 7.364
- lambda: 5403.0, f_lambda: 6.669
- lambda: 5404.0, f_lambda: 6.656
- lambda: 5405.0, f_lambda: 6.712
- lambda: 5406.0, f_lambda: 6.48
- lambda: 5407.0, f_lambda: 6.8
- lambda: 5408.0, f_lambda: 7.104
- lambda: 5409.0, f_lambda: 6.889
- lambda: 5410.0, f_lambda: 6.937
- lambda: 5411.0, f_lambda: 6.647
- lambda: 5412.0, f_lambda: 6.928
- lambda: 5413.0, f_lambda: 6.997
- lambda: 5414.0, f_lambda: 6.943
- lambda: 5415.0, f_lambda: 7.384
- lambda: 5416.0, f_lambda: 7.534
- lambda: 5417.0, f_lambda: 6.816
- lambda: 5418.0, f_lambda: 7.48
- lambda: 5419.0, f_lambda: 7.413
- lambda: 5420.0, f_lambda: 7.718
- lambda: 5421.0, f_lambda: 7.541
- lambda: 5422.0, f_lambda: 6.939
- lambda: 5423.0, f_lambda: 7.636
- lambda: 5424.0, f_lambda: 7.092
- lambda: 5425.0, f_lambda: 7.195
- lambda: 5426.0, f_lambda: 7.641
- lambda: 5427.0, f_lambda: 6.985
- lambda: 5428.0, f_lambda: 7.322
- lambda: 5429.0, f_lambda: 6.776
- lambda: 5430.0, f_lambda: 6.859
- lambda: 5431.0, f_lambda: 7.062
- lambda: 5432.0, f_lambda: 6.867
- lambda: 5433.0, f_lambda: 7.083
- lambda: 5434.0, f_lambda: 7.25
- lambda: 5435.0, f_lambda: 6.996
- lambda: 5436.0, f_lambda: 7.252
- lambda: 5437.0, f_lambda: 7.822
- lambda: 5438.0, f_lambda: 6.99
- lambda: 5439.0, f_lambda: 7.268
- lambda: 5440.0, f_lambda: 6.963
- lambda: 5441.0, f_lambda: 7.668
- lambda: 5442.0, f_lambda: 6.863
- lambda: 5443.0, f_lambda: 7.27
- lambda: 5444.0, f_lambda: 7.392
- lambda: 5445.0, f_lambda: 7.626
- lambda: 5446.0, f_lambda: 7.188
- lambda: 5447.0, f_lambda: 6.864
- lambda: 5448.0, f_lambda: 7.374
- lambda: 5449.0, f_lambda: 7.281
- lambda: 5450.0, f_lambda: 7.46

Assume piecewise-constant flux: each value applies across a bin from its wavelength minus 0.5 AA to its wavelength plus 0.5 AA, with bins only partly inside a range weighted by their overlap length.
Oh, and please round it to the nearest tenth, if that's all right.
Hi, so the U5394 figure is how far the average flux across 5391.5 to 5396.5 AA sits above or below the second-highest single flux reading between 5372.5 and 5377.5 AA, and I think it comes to -0.5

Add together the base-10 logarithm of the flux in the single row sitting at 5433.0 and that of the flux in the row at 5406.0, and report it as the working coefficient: 1.66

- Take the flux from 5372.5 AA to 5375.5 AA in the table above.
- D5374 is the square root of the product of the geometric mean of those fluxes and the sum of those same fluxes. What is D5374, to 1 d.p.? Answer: 12.8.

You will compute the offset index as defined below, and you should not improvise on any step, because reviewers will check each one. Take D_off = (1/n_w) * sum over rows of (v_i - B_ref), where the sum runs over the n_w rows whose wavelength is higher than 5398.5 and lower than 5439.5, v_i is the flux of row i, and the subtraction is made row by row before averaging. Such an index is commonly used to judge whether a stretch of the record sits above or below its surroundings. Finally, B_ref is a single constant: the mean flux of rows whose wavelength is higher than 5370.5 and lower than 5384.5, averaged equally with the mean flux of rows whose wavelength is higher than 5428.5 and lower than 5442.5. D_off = -0.29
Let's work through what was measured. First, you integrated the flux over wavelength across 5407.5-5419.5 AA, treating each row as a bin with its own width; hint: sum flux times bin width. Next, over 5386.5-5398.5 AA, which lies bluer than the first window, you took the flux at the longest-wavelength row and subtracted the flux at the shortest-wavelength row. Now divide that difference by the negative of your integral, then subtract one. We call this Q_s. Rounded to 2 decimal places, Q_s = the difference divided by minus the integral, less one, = -0.99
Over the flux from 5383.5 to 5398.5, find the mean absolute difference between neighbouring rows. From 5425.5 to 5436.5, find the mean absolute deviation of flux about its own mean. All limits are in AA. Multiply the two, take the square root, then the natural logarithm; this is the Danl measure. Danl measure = -1.2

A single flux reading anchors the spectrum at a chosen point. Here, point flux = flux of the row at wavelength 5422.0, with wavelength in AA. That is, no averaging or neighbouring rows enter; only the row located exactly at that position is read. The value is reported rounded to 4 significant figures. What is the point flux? 6.939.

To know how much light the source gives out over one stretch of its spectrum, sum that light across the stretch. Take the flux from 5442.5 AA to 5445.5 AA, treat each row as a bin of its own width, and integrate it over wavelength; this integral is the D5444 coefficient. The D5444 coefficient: 22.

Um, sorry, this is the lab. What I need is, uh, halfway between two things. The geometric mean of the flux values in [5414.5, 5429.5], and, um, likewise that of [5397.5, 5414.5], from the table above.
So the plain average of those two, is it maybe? 7.07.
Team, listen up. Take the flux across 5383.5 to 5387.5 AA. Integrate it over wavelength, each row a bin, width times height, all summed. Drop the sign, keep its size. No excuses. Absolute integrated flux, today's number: 29.4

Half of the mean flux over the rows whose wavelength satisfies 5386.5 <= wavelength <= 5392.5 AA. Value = 3.69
